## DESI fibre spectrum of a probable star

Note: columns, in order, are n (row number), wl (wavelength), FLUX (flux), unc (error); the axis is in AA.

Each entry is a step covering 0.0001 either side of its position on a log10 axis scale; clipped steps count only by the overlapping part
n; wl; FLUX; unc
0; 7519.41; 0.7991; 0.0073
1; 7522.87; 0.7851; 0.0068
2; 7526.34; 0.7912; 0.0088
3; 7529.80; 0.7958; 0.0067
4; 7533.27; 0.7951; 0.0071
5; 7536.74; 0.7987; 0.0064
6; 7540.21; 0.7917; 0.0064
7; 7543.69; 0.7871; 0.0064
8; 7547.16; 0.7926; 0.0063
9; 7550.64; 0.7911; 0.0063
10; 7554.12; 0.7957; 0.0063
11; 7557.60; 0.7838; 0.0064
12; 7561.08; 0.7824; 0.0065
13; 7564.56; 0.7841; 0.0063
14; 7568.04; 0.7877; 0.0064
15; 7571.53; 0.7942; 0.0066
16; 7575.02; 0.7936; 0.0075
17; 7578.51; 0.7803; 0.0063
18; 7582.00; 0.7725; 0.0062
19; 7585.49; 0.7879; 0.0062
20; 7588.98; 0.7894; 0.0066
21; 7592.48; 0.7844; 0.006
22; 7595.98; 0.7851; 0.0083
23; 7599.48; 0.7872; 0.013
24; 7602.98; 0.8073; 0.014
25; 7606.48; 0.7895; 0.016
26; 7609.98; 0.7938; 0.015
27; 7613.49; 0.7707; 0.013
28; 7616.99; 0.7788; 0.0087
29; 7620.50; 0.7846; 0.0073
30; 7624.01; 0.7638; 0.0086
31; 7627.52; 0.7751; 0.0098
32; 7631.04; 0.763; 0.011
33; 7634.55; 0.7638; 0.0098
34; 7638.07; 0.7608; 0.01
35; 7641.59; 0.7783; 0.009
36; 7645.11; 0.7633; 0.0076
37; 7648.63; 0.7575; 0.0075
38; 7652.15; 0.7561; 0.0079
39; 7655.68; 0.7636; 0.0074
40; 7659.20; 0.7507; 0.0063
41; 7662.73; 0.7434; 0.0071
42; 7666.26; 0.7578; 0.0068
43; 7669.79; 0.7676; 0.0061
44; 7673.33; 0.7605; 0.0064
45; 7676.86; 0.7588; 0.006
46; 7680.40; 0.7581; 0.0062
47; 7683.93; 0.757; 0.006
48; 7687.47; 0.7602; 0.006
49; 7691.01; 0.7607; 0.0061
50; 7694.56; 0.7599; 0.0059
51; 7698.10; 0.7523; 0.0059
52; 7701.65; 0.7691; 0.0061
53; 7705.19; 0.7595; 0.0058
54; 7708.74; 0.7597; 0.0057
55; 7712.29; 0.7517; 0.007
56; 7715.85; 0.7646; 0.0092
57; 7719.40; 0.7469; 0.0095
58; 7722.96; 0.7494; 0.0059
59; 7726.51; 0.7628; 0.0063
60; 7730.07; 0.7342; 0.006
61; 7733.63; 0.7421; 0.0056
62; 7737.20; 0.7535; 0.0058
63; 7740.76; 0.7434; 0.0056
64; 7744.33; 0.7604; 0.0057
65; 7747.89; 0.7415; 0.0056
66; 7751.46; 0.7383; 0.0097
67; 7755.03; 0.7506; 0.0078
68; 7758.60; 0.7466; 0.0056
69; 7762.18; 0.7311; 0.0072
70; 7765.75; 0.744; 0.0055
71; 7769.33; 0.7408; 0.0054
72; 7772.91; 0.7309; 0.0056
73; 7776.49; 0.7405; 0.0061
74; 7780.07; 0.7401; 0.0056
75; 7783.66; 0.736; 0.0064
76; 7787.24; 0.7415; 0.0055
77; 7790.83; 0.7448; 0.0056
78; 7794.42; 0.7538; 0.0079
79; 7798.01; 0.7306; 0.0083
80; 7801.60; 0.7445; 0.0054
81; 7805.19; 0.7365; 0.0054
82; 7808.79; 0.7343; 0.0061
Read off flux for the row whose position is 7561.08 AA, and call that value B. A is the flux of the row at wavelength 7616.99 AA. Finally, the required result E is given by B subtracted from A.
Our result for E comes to 0.00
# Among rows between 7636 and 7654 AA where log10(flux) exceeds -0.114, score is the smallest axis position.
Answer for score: 7641.59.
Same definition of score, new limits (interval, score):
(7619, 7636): 7620.50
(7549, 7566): 7550.64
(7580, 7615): 7582.00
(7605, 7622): 7606.48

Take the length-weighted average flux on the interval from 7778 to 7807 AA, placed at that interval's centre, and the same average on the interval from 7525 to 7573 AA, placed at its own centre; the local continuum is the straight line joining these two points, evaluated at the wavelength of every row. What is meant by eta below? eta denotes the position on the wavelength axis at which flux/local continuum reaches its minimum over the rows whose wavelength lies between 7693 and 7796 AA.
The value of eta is 7730.07 AA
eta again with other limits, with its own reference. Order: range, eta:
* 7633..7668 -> 7662.73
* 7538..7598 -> 7582.00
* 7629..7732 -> 7662.73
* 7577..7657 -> 7652.15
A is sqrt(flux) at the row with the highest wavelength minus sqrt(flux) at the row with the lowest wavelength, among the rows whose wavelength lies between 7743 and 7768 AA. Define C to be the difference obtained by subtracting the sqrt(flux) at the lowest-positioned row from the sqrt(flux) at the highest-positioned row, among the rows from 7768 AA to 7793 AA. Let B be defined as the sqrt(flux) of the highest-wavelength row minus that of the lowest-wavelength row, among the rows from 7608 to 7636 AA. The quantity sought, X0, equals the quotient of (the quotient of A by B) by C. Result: 240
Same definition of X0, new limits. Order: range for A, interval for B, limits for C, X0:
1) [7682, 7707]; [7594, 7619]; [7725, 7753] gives 28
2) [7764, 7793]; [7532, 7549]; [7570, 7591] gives 123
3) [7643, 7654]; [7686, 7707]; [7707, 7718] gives 3665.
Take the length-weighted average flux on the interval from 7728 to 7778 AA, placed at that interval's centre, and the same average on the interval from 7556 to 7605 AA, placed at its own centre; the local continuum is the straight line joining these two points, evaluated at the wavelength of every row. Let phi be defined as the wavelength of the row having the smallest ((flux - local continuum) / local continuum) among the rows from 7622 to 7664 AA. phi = 7662.73 AA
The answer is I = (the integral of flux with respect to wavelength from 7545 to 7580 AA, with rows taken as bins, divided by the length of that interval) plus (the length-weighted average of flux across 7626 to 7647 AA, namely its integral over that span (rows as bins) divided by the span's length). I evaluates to 1.56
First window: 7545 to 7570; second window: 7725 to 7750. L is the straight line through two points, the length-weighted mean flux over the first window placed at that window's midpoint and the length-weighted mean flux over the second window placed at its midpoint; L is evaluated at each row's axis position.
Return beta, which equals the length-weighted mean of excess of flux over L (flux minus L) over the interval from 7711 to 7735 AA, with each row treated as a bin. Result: -0.001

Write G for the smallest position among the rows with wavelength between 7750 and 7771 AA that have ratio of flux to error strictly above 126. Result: 7758.60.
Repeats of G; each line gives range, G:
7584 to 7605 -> 7585.49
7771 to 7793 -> 7772.91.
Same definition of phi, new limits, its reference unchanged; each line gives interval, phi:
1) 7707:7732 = 7730.07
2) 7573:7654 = 7582.00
